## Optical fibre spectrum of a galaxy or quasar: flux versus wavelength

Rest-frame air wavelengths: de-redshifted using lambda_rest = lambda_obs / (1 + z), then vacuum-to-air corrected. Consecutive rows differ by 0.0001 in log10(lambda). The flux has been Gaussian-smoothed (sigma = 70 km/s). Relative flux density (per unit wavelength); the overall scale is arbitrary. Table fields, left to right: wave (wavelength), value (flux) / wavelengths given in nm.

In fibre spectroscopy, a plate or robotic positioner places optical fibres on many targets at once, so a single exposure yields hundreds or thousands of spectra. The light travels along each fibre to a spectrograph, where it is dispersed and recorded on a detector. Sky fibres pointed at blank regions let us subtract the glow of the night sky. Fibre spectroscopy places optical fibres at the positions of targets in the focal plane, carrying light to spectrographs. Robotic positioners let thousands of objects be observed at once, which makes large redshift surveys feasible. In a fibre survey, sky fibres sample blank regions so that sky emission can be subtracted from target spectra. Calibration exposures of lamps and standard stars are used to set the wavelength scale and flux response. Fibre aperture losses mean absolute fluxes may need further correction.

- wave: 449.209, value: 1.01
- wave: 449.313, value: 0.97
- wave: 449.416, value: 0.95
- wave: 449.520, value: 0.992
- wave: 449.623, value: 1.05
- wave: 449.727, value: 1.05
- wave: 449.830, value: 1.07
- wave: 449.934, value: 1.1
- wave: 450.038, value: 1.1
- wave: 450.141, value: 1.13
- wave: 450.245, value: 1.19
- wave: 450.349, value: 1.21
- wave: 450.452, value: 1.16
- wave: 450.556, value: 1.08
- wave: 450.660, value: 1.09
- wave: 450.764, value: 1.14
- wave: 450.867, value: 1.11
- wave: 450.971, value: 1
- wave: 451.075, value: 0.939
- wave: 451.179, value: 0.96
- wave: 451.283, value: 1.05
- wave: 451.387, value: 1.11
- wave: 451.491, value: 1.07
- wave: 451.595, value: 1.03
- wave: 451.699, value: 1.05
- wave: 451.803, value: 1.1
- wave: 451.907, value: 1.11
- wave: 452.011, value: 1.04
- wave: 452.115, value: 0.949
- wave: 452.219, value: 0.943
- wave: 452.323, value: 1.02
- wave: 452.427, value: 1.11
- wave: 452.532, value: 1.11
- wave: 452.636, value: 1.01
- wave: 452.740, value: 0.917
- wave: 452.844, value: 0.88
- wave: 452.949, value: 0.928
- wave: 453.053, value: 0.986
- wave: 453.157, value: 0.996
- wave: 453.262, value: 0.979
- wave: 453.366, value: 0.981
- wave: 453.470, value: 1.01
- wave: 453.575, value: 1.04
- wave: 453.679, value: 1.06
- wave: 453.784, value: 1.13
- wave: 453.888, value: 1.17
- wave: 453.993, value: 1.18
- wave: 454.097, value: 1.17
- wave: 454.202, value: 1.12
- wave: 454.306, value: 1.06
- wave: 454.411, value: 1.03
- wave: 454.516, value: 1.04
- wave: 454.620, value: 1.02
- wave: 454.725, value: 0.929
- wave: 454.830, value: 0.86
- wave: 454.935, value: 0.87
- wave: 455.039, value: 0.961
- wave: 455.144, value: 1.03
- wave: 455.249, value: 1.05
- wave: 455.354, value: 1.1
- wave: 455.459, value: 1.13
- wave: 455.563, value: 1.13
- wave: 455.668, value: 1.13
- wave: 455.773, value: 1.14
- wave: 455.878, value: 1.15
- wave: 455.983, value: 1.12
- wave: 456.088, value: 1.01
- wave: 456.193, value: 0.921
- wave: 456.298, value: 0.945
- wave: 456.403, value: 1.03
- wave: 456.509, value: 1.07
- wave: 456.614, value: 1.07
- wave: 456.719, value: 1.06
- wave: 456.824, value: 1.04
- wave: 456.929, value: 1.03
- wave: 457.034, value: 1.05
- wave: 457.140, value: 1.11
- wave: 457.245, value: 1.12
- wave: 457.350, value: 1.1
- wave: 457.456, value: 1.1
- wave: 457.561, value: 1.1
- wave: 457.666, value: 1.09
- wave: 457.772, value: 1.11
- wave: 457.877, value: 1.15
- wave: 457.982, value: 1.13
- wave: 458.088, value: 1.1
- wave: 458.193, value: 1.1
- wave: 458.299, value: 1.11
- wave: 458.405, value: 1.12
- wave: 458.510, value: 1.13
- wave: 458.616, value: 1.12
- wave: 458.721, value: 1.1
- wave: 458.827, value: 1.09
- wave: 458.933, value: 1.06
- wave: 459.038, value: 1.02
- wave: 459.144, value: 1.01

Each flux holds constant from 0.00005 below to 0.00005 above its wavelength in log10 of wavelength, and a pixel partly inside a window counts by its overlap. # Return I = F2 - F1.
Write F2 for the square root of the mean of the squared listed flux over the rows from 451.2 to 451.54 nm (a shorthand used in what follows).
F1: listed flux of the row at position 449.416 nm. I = 0.13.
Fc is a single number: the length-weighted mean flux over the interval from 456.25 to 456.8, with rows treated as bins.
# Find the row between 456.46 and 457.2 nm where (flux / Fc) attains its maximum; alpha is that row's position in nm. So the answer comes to 457.140 nm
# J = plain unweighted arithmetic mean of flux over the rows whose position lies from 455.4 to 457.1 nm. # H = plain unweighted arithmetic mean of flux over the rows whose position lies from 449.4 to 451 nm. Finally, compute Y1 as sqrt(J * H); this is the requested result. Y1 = 1.08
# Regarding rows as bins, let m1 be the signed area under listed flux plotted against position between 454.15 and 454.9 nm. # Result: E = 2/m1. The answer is 2.65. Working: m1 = 0.75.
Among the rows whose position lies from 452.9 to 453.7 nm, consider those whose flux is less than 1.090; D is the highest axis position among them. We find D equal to 453.679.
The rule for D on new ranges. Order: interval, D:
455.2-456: 455.249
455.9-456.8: 456.719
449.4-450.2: 449.830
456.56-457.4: 457.034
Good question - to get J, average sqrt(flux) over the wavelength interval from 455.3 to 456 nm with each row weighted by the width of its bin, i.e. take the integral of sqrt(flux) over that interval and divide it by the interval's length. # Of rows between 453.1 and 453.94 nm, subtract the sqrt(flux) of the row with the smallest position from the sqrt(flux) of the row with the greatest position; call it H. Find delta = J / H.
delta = 13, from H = 0.08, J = 1.06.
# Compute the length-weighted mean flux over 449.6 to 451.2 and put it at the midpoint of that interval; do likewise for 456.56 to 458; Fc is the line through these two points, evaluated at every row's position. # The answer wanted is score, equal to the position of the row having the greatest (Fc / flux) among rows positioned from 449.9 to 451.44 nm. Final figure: 451.075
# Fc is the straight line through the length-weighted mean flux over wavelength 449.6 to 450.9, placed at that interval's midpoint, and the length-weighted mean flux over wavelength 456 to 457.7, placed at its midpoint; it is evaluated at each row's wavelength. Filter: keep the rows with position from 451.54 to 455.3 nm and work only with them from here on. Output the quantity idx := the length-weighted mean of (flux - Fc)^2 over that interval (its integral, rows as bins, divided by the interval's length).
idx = 0.011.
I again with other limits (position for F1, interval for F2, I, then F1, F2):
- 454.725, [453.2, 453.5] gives 0.06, 0.929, 0.99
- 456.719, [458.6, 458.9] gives 0.04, 1.06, 1.10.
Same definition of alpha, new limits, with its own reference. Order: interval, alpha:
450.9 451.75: 451.387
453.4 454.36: 453.993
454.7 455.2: 455.144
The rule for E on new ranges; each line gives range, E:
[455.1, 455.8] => 2.59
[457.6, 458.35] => 2.40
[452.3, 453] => 2.87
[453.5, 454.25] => 2.38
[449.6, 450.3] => 2.60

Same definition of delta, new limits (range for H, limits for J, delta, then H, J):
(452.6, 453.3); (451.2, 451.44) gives -66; -0.02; 1.03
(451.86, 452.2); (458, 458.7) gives -13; -0.08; 1.05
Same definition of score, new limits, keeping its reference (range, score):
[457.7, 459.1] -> 459.038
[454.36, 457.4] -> 454.830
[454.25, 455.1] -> 454.830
